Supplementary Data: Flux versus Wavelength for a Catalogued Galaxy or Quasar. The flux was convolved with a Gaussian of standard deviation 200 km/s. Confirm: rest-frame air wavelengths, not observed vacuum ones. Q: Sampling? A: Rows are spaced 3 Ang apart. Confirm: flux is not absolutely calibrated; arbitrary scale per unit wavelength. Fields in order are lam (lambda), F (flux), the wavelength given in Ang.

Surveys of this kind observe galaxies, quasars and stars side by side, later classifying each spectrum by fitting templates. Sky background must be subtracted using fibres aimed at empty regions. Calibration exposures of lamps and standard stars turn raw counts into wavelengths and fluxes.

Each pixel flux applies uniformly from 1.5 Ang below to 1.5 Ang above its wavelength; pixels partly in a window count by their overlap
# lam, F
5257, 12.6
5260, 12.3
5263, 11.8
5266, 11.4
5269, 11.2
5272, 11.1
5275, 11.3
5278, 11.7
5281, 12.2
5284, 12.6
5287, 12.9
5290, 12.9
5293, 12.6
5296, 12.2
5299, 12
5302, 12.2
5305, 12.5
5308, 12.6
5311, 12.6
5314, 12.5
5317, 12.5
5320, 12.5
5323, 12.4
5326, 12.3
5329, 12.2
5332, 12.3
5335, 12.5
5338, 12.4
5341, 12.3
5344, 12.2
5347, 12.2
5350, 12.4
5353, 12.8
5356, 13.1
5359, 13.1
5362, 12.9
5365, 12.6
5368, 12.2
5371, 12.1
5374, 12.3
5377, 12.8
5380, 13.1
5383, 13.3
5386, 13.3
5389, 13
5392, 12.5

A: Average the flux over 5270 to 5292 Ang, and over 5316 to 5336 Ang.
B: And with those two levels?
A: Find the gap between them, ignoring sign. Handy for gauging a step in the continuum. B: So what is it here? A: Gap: 0.29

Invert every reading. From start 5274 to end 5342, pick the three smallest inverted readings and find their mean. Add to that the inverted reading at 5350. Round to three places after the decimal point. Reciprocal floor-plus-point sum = 0.159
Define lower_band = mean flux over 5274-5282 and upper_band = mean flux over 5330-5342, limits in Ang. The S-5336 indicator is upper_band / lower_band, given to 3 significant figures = 1.05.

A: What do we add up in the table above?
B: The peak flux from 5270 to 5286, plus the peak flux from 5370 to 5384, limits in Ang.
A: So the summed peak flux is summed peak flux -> 25.90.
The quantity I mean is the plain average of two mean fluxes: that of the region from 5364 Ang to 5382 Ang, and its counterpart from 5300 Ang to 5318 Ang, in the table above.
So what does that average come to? 12.5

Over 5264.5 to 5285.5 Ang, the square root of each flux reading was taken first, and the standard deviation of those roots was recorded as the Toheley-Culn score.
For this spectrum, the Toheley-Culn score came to 0.08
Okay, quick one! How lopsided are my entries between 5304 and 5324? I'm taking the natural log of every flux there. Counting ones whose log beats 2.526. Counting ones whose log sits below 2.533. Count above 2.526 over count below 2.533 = 0.4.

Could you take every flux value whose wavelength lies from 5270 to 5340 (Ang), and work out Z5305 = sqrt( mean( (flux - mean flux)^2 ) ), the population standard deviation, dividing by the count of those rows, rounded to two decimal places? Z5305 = 0.43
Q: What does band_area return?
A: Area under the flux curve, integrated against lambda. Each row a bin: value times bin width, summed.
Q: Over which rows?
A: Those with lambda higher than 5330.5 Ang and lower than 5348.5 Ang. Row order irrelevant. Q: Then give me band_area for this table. 222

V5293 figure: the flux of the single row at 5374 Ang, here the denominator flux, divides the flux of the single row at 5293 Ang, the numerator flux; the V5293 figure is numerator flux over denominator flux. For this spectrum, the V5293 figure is 1.02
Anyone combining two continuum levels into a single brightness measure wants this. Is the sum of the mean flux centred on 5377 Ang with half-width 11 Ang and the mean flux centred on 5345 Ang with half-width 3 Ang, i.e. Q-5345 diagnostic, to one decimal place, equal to 24.9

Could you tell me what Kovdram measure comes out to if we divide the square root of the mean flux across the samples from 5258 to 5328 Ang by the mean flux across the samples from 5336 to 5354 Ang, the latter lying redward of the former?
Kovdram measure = 0.282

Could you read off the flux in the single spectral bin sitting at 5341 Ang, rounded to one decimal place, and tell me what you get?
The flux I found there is 12.3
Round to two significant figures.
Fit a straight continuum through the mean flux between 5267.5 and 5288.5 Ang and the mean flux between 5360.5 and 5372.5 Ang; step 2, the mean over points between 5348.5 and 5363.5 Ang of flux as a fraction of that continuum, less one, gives 0.039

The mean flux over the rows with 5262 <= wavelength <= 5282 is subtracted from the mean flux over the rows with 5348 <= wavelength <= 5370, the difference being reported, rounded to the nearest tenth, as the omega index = 1.2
